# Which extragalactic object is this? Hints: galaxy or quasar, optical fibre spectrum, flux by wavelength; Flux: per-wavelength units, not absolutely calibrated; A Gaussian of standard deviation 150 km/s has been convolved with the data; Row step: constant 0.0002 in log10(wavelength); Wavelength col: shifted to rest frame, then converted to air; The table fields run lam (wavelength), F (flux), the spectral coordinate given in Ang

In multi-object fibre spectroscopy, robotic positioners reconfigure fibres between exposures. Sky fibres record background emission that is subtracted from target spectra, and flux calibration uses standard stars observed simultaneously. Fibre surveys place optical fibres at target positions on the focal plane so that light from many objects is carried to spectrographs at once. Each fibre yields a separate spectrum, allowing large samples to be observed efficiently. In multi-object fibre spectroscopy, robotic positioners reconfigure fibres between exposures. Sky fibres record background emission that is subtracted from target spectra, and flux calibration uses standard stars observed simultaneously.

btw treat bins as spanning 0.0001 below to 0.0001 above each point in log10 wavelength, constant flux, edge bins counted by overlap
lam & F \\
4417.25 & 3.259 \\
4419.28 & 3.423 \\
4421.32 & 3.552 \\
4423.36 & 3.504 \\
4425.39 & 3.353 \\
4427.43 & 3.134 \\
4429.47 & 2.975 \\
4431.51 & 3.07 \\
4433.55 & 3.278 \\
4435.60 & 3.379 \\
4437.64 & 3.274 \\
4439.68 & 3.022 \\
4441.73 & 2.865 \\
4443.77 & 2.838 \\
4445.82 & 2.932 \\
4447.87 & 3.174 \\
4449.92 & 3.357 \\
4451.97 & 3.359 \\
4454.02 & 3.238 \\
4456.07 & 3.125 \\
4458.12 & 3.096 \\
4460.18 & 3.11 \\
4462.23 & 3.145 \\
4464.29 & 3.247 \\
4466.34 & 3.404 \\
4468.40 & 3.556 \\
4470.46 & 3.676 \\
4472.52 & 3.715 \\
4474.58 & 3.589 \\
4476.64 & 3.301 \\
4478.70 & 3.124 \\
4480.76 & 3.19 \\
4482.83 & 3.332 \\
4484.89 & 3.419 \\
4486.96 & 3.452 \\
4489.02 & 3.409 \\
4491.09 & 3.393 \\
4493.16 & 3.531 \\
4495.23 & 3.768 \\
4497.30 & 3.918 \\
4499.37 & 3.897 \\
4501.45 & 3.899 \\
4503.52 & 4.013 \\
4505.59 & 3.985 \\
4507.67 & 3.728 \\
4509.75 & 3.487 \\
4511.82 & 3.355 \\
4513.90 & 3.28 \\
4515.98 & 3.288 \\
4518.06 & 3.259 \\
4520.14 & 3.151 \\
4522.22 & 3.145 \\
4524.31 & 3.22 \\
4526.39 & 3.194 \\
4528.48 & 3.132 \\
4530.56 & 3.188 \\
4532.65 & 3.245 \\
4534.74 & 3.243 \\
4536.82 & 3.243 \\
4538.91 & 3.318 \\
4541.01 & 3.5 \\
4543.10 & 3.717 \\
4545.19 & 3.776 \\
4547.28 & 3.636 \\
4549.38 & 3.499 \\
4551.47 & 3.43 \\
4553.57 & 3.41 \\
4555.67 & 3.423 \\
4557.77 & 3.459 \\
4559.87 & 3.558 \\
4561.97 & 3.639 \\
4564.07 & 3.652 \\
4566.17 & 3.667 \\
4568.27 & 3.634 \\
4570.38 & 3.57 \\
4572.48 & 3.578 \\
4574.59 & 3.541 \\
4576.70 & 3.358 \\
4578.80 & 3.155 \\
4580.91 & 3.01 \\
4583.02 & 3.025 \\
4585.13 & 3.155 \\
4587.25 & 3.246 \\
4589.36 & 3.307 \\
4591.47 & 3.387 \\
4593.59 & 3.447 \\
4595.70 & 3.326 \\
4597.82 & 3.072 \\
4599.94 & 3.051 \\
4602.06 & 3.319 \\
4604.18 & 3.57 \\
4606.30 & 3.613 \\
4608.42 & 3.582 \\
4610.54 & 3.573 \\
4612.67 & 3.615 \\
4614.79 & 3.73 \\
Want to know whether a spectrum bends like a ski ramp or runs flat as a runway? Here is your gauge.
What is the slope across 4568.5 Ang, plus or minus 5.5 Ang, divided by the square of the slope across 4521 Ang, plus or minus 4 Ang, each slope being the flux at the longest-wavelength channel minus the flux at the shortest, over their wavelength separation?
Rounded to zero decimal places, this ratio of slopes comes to -226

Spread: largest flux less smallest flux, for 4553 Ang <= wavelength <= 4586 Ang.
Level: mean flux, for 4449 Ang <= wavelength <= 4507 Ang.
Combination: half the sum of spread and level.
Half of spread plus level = 2.07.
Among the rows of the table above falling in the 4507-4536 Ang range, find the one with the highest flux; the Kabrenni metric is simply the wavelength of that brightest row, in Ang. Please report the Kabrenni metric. 4507.67 Ang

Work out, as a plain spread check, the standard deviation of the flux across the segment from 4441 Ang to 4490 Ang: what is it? 0.23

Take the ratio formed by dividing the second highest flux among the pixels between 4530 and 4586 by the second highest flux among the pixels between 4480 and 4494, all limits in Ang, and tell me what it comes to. 1.08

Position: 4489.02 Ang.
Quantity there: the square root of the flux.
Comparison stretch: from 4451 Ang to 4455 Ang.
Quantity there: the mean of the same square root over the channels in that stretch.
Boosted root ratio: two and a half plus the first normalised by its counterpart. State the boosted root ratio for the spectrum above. 3.52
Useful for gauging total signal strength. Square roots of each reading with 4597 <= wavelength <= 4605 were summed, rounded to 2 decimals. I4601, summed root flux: 7.21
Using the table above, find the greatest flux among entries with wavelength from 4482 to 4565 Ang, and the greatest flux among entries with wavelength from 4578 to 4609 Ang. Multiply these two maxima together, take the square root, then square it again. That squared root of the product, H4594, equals 14.5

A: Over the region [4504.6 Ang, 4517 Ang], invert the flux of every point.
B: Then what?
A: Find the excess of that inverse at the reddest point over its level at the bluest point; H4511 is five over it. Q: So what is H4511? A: 94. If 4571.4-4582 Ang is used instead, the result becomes 95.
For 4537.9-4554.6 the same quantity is -615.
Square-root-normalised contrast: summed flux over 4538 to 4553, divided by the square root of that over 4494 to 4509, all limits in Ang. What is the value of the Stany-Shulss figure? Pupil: 4.77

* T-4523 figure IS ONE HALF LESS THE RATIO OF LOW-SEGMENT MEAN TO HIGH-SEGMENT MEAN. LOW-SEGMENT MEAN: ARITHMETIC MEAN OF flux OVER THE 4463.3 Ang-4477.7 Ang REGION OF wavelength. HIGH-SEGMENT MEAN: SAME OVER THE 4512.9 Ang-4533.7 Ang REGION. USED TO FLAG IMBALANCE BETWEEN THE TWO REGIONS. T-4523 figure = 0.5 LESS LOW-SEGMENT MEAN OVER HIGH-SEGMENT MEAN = -0.59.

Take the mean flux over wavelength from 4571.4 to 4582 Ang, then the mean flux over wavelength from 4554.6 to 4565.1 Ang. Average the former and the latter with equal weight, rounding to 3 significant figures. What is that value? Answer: 3.44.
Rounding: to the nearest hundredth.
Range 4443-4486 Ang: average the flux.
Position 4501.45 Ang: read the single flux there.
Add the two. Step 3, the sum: 7.18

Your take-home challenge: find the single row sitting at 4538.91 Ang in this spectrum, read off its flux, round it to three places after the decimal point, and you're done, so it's 3.318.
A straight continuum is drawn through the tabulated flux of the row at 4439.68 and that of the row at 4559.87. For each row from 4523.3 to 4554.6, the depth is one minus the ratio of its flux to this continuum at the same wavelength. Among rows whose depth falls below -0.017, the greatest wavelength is 4547.28 Ang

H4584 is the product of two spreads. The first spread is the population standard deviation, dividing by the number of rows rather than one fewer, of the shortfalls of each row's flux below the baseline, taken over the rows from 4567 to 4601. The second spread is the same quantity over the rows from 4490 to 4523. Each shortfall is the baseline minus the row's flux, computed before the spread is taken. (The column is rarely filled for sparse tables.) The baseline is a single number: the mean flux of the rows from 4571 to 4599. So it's 0.062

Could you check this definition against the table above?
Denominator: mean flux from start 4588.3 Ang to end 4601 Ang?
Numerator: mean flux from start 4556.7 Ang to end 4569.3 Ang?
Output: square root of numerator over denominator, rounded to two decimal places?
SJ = 1.05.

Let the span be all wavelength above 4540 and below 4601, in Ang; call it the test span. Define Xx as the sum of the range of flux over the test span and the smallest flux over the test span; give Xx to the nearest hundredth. 3.78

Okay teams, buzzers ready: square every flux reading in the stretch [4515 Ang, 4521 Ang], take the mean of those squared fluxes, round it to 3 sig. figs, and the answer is 10.5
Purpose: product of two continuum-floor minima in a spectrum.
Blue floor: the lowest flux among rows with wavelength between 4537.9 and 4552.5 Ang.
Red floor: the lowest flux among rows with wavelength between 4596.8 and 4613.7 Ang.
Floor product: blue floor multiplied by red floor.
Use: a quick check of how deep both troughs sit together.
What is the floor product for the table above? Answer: 10.1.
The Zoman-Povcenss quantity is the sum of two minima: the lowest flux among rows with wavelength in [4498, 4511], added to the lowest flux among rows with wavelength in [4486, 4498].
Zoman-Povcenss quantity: 6.9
